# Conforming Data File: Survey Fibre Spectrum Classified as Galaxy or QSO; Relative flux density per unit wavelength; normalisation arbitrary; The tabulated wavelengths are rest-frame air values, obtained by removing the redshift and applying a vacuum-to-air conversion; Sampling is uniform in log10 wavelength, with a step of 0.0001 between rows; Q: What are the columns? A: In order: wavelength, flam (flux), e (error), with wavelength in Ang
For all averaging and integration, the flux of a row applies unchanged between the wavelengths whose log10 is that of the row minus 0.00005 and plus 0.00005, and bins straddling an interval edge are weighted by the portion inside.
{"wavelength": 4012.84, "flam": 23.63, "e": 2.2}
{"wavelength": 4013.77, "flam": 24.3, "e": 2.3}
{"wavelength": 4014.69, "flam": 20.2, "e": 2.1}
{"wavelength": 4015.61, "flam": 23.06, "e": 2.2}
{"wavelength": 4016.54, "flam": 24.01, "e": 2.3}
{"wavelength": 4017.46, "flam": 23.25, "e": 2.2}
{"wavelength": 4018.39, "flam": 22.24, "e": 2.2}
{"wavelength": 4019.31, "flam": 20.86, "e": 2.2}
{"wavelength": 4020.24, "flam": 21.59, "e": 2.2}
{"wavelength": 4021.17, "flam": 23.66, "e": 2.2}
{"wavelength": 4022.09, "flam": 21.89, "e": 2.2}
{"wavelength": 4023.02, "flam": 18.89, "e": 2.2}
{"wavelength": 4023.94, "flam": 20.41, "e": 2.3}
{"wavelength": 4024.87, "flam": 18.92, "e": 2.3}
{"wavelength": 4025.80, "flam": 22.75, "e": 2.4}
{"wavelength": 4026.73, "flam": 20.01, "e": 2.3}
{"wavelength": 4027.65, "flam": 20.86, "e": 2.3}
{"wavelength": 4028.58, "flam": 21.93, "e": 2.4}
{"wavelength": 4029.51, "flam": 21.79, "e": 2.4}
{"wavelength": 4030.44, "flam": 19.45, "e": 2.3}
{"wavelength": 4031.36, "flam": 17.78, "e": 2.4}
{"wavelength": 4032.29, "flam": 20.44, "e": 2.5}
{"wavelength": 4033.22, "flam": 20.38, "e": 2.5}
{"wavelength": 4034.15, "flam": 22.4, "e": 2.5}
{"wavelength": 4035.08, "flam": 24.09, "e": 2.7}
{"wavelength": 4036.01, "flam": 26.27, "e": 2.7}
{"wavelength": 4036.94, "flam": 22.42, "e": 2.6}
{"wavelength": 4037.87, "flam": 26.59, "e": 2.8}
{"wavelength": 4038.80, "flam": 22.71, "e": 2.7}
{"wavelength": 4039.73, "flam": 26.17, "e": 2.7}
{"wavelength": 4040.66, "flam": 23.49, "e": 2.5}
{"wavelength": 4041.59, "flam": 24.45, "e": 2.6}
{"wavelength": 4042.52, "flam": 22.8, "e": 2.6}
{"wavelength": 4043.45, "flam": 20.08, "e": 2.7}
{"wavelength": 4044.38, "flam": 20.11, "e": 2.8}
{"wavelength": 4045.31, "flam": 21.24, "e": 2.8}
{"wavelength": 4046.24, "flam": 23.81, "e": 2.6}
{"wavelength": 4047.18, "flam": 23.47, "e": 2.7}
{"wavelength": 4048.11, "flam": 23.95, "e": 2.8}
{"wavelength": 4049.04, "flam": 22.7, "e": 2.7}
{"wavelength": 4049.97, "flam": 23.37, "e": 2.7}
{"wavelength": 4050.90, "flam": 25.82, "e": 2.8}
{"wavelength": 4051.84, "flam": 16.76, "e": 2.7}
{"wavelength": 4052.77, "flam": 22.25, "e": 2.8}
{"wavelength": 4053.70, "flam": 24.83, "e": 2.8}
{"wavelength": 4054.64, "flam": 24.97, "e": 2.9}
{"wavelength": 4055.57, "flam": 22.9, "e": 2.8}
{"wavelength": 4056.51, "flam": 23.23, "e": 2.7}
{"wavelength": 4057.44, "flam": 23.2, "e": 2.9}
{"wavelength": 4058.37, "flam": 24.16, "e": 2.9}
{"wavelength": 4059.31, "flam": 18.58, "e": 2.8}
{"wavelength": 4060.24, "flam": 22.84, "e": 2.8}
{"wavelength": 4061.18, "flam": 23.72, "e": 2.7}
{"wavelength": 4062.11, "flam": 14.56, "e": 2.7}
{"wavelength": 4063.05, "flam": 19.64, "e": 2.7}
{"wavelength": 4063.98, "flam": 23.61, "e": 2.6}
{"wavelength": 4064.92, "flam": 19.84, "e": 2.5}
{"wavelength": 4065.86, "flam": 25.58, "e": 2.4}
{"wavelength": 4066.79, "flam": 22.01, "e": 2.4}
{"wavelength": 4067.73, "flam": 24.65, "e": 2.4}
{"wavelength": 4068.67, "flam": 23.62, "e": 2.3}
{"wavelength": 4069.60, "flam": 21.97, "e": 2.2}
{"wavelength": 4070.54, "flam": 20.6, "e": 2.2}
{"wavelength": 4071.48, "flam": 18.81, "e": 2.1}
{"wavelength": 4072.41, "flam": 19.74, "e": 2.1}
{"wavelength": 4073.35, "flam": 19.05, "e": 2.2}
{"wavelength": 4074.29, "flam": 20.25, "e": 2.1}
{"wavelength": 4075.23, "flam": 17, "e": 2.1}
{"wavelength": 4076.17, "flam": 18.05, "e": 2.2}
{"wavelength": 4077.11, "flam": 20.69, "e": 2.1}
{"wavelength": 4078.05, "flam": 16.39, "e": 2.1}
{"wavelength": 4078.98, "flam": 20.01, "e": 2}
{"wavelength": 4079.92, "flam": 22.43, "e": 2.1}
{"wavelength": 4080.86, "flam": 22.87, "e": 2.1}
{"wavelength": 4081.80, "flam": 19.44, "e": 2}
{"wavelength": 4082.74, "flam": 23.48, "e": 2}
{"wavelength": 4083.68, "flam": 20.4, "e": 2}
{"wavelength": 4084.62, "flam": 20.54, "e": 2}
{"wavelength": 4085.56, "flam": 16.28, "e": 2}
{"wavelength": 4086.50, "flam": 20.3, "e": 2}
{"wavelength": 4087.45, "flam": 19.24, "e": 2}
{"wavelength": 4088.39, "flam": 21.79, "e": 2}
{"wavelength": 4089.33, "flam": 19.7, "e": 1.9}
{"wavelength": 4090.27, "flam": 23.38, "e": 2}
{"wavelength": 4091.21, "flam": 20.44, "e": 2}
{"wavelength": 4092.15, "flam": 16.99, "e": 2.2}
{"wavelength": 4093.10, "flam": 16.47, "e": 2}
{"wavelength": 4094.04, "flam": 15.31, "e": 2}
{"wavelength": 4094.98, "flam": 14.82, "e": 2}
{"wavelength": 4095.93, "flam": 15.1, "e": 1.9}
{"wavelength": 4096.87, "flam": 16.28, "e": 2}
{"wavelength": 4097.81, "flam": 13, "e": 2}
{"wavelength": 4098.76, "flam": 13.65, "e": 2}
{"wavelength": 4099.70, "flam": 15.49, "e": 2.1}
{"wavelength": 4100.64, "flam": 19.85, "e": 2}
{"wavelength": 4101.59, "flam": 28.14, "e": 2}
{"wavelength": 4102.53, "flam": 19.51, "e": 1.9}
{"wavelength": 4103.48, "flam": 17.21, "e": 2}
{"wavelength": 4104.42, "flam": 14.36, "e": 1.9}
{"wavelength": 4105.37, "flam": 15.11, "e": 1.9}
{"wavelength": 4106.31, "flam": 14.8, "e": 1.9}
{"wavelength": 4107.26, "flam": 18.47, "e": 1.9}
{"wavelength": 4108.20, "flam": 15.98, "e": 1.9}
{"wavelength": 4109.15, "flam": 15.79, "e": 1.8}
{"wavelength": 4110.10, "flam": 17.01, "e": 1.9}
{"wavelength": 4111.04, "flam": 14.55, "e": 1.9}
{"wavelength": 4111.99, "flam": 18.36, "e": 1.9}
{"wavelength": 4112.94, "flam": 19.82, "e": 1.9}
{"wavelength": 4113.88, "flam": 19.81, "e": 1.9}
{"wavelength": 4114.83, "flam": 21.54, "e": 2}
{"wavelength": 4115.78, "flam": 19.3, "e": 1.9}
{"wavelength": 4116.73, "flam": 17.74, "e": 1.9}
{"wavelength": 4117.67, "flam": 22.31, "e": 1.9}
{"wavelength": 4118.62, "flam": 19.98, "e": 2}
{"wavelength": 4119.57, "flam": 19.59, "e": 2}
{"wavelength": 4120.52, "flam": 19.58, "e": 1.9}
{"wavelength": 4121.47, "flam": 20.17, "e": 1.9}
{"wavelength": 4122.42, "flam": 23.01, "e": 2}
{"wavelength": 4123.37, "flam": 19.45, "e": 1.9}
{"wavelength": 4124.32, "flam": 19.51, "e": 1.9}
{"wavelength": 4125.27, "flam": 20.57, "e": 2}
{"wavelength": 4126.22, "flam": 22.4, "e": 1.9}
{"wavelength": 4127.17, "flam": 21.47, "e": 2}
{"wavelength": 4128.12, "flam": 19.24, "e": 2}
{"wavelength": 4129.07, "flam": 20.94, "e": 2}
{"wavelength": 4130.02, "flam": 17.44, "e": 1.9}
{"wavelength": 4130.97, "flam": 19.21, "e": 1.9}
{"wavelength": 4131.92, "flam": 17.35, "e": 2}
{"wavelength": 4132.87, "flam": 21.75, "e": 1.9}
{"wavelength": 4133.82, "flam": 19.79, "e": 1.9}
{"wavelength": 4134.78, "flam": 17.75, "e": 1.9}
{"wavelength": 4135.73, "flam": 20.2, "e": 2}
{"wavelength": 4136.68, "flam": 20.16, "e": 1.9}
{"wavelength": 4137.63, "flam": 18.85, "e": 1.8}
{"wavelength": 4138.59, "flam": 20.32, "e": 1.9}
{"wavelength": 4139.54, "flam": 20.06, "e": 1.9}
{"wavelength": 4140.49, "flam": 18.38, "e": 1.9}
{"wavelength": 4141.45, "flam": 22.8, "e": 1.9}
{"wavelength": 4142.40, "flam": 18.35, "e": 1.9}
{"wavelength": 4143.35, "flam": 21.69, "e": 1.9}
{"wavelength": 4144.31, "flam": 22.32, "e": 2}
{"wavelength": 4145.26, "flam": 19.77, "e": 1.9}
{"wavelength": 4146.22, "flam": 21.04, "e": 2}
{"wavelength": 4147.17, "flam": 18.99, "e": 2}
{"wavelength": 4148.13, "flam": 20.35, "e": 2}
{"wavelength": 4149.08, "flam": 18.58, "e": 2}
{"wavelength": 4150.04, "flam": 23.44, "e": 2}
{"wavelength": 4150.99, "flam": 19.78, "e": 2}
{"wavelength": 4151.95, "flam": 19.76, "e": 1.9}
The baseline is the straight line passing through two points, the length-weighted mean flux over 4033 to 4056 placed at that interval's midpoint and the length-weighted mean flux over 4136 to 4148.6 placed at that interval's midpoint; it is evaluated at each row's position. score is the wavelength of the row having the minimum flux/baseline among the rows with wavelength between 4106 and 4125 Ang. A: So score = 4111.04 Ang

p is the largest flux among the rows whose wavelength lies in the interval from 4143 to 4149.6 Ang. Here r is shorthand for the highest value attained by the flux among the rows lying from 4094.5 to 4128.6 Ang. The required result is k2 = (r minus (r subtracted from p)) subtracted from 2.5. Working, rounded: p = 22.32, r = 28.14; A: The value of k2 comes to -31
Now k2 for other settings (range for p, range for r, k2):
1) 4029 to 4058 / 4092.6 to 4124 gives -27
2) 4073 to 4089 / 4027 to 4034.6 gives -19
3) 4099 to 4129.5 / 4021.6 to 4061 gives -23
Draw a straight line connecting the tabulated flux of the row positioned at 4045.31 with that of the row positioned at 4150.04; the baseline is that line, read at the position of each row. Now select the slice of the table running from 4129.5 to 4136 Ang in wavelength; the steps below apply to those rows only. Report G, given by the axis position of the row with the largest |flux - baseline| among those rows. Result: 4131.92 Ang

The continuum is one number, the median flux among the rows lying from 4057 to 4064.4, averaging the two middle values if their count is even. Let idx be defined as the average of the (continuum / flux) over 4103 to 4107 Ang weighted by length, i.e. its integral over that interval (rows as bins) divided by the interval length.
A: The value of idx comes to 1.49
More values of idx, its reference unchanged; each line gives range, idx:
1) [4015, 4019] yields 1.01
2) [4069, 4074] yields 1.15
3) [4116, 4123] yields 1.14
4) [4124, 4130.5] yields 1.14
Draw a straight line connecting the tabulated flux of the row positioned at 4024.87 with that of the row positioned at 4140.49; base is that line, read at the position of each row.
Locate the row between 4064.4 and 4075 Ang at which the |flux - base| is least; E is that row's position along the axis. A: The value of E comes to 4071.48 Ang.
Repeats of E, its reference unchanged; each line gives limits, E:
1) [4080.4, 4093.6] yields 4087.45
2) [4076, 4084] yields 4076.17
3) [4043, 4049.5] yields 4043.45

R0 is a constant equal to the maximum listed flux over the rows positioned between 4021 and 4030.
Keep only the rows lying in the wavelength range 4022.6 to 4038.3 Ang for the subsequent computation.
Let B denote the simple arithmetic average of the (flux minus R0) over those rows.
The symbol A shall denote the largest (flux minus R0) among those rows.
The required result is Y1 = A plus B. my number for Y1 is 1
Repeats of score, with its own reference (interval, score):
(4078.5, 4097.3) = 4094.98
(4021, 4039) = 4031.36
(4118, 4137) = 4131.92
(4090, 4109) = 4097.81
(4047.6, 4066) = 4062.11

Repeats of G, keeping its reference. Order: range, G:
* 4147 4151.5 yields 4149.08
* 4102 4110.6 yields 4104.42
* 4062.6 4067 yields 4065.86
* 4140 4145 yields 4142.40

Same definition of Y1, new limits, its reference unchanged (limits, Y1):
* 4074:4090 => -4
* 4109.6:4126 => -5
